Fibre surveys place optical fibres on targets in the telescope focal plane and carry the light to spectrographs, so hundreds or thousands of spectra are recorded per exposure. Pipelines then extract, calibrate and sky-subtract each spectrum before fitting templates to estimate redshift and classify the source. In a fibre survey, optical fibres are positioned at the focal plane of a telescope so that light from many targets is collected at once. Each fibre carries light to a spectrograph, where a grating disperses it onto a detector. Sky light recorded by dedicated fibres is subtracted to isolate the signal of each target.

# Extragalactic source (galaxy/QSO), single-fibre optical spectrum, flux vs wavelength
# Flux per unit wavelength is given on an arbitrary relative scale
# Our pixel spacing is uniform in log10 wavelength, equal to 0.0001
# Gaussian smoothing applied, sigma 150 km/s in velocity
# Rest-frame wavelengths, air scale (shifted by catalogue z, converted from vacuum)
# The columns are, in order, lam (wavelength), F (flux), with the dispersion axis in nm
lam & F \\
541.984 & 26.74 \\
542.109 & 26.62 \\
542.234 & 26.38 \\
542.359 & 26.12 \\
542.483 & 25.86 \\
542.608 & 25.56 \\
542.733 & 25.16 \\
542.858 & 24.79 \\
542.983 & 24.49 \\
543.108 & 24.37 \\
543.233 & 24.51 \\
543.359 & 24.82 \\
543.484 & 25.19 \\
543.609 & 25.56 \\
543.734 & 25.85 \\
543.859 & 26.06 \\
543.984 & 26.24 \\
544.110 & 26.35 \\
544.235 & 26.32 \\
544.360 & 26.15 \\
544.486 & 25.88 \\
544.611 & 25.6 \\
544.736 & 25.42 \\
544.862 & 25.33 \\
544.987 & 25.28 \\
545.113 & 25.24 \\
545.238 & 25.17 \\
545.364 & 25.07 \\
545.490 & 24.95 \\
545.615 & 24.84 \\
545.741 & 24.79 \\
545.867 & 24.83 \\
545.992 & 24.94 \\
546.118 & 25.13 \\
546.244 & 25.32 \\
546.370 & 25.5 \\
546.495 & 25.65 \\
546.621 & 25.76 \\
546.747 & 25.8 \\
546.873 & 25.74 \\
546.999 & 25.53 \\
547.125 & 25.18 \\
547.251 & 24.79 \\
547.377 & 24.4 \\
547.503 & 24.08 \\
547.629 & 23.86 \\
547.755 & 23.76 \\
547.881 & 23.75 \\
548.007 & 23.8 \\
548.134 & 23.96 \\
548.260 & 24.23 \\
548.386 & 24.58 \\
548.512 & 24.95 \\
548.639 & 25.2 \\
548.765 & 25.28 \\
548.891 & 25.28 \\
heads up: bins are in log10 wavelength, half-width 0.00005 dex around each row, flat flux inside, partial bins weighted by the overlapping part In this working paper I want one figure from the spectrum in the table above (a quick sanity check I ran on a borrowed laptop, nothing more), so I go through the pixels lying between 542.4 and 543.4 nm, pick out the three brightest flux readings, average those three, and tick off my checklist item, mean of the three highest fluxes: 25.5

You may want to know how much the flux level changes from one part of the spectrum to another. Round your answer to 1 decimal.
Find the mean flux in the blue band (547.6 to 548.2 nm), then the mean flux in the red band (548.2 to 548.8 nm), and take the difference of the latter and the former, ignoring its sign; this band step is 1.0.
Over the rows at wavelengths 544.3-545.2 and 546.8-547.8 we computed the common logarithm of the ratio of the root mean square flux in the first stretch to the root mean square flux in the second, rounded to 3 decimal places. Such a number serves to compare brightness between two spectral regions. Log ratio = 0.015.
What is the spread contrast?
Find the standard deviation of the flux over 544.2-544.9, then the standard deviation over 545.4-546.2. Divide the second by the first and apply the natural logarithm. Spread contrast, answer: -1.2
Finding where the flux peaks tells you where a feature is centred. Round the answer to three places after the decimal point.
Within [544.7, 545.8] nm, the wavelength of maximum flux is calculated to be 544.736 nm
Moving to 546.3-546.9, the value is 546.747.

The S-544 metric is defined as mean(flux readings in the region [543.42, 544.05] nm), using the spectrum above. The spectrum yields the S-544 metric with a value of 25.8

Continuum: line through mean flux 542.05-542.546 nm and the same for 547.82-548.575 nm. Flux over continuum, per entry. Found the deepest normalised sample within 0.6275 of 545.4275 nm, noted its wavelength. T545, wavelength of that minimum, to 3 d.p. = 545.741 nm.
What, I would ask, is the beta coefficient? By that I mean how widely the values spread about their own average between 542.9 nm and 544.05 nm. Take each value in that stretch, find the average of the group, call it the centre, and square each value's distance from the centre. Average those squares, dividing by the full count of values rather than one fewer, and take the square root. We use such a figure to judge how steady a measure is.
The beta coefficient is 0.68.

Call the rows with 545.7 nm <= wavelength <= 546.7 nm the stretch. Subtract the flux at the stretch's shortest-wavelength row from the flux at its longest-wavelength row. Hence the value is 1.0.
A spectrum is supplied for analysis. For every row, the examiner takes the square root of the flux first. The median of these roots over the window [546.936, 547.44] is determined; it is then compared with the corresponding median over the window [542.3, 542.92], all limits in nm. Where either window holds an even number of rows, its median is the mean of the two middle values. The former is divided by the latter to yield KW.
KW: 0.99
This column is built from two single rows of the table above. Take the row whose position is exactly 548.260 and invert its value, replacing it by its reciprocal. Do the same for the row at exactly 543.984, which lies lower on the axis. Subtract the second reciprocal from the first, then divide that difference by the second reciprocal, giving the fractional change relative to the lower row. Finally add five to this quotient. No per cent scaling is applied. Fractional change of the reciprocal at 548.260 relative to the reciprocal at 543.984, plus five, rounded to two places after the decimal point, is 5.08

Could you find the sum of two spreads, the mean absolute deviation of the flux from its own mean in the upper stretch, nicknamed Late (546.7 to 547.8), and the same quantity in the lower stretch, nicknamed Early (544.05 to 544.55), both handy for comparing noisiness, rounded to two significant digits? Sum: 0.84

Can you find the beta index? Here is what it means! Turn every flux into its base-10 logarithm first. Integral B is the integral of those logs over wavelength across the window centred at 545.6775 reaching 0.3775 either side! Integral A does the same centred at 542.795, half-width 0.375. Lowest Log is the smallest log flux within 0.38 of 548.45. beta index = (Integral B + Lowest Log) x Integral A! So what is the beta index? 2.55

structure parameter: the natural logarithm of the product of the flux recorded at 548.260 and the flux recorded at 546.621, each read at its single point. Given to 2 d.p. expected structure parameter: 6.44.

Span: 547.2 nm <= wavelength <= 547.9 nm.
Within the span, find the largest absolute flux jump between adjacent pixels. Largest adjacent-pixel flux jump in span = 0.39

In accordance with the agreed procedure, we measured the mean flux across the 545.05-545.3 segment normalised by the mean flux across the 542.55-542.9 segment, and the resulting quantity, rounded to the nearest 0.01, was 1.00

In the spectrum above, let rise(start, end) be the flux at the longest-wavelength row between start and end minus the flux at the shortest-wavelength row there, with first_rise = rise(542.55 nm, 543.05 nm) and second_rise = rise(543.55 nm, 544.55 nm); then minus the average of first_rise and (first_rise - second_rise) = 1.23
